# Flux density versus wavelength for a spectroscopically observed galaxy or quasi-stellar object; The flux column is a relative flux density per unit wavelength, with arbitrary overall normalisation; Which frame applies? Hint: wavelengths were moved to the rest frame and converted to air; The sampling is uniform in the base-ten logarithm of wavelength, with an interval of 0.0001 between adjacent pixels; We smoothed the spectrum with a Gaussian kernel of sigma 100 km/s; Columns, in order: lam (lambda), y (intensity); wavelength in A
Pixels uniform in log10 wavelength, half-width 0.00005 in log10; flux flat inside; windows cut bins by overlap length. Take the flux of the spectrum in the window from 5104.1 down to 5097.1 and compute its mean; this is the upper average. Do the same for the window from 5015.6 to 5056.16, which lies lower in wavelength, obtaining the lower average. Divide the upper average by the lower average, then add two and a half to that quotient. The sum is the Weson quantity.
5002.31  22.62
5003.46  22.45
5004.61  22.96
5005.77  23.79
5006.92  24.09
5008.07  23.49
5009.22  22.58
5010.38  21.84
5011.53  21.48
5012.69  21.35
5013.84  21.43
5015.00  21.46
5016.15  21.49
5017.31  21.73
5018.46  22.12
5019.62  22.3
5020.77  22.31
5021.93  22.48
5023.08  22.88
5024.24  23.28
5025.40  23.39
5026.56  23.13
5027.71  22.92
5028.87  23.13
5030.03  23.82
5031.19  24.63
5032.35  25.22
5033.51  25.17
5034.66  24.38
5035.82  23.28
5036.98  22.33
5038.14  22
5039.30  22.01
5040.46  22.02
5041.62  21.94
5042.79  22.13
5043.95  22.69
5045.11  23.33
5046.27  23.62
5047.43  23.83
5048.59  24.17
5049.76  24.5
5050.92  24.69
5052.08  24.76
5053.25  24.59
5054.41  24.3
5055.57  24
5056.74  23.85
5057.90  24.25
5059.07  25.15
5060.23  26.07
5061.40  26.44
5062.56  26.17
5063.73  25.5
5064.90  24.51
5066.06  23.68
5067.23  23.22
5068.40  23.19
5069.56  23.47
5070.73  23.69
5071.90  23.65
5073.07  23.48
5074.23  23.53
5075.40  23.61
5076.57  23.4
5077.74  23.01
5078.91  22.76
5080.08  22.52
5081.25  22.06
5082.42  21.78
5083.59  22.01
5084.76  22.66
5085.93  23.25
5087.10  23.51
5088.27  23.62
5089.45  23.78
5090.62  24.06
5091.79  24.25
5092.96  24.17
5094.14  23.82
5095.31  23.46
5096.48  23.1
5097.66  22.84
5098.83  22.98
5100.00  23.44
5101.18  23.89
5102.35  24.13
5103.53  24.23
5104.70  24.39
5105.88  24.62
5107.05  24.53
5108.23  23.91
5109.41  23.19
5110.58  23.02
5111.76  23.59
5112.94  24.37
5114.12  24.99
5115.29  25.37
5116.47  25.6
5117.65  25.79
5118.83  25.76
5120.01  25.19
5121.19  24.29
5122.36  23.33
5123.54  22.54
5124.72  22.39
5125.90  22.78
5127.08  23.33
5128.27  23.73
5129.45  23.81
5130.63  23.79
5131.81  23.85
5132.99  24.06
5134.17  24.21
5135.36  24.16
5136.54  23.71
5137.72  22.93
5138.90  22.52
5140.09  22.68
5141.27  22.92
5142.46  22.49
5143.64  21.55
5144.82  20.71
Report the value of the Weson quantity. 3.51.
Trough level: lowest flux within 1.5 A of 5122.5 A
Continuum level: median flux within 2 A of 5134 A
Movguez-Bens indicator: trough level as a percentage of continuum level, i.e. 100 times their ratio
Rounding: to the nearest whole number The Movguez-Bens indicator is 93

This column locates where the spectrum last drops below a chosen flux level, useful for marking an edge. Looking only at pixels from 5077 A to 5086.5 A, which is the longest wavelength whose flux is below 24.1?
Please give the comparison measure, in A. 5085.93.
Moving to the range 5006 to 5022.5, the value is 5021.93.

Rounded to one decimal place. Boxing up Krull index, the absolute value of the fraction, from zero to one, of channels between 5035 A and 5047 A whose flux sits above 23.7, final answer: 0.0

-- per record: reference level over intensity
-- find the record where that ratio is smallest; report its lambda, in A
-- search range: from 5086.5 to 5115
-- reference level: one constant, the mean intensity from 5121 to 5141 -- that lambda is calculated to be 5114.12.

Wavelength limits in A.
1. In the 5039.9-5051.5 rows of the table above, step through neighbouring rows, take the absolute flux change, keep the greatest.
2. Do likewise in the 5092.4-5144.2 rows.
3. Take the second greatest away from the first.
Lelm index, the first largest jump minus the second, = -0.3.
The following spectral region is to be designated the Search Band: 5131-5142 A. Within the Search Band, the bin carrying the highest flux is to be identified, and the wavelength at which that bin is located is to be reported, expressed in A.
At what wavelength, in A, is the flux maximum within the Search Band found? 5134.17 A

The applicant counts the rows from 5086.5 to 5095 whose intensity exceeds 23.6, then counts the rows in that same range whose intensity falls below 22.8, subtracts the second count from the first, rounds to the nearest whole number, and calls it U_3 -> 6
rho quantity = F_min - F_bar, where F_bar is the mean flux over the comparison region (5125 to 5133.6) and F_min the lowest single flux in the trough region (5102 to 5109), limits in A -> 0.3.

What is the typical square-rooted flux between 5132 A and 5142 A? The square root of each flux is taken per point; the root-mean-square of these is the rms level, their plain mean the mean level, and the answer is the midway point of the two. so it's 4.84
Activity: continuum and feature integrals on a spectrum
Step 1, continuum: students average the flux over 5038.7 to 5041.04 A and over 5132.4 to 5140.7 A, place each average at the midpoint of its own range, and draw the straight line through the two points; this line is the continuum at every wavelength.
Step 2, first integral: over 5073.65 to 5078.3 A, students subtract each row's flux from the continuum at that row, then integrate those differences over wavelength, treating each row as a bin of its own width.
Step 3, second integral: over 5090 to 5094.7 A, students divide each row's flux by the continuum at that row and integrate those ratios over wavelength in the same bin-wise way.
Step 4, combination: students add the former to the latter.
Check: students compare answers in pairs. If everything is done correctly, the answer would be 1.1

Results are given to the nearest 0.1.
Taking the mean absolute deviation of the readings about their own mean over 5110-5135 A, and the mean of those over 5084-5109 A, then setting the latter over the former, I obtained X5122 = 28.3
